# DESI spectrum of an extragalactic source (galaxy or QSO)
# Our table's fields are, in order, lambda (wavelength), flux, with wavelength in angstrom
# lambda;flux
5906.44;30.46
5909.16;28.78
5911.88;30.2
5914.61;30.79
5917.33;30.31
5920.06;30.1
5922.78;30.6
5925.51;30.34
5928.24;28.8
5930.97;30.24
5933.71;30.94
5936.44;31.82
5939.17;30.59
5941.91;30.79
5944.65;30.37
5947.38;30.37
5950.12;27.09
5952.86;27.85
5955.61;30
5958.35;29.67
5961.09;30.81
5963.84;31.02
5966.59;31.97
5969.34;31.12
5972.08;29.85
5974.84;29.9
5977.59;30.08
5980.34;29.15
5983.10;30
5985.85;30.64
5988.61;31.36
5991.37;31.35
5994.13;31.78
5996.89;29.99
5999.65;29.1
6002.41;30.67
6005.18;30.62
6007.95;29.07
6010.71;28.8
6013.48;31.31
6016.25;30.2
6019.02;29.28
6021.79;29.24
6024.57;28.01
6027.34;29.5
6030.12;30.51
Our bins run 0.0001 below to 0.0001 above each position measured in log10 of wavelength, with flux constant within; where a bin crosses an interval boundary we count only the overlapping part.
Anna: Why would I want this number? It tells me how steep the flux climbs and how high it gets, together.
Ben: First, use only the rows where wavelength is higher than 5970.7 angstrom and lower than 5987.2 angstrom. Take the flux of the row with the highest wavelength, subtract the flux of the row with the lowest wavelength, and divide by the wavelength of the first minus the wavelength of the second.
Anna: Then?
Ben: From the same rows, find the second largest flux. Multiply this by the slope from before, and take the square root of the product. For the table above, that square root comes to 1.31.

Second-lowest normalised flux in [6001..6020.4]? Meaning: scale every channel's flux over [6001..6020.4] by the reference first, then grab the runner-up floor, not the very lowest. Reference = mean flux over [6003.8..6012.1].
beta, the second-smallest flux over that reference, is 0.99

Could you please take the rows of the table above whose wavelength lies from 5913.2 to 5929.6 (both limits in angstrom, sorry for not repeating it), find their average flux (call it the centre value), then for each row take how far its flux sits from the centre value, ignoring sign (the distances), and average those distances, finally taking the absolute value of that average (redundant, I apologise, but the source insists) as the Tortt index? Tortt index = 0.47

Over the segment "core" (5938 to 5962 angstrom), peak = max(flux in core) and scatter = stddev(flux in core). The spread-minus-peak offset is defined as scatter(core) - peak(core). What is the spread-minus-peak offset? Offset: -29.5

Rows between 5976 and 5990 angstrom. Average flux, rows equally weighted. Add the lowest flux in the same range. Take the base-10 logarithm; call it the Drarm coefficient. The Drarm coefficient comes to 1.77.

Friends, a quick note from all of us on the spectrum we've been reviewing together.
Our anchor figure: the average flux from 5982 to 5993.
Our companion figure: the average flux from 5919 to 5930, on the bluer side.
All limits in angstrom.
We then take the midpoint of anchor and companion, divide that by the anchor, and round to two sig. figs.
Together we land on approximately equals 0.99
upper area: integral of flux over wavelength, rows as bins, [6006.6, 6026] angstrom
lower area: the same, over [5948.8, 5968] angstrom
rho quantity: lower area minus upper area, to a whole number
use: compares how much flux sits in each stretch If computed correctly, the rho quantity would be 1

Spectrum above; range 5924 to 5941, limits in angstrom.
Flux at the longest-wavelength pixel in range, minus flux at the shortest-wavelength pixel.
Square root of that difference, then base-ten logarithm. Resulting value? -0.3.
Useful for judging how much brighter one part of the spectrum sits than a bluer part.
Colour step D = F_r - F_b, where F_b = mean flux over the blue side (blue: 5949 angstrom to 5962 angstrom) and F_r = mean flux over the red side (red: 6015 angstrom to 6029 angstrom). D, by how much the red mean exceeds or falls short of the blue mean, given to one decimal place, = 0.2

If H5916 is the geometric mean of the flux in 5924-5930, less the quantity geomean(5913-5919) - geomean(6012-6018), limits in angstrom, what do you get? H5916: 29.8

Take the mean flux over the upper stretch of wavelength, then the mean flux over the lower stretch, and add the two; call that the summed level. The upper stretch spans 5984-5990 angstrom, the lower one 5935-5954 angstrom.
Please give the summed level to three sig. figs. 60.8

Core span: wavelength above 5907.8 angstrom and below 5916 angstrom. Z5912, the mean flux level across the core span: 29.9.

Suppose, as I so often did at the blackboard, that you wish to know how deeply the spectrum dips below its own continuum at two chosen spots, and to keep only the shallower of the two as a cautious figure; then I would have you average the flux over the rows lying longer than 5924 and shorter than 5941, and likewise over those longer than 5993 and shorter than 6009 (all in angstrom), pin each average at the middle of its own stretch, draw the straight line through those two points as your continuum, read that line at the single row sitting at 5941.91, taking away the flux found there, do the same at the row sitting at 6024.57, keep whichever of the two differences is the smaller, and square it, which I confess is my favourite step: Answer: 0.14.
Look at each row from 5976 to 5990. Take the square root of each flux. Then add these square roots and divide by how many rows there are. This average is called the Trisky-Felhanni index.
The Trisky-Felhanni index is 5.50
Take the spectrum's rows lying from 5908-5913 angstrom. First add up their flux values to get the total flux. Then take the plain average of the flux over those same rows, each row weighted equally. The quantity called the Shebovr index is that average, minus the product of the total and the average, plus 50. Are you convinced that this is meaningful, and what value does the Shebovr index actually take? -1660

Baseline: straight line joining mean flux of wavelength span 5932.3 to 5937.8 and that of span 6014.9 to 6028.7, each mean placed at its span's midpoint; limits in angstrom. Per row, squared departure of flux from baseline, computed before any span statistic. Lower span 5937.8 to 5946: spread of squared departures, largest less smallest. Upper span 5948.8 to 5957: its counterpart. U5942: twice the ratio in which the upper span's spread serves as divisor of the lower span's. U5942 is 0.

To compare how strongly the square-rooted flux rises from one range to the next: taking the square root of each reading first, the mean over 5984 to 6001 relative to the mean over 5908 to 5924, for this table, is 1.01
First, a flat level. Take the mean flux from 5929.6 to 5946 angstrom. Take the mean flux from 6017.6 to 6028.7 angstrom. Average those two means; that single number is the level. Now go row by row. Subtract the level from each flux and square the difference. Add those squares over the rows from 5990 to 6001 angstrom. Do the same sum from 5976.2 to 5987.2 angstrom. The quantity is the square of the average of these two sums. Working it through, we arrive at 14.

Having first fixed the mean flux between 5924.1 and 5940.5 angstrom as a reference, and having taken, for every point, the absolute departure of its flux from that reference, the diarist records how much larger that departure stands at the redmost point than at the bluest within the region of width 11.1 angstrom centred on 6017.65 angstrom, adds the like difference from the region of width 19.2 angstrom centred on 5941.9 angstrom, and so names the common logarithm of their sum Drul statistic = 0.51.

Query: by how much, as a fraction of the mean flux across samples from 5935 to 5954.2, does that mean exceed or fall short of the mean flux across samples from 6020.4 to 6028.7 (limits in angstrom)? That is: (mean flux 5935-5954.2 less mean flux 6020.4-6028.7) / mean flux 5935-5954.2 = 0.031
